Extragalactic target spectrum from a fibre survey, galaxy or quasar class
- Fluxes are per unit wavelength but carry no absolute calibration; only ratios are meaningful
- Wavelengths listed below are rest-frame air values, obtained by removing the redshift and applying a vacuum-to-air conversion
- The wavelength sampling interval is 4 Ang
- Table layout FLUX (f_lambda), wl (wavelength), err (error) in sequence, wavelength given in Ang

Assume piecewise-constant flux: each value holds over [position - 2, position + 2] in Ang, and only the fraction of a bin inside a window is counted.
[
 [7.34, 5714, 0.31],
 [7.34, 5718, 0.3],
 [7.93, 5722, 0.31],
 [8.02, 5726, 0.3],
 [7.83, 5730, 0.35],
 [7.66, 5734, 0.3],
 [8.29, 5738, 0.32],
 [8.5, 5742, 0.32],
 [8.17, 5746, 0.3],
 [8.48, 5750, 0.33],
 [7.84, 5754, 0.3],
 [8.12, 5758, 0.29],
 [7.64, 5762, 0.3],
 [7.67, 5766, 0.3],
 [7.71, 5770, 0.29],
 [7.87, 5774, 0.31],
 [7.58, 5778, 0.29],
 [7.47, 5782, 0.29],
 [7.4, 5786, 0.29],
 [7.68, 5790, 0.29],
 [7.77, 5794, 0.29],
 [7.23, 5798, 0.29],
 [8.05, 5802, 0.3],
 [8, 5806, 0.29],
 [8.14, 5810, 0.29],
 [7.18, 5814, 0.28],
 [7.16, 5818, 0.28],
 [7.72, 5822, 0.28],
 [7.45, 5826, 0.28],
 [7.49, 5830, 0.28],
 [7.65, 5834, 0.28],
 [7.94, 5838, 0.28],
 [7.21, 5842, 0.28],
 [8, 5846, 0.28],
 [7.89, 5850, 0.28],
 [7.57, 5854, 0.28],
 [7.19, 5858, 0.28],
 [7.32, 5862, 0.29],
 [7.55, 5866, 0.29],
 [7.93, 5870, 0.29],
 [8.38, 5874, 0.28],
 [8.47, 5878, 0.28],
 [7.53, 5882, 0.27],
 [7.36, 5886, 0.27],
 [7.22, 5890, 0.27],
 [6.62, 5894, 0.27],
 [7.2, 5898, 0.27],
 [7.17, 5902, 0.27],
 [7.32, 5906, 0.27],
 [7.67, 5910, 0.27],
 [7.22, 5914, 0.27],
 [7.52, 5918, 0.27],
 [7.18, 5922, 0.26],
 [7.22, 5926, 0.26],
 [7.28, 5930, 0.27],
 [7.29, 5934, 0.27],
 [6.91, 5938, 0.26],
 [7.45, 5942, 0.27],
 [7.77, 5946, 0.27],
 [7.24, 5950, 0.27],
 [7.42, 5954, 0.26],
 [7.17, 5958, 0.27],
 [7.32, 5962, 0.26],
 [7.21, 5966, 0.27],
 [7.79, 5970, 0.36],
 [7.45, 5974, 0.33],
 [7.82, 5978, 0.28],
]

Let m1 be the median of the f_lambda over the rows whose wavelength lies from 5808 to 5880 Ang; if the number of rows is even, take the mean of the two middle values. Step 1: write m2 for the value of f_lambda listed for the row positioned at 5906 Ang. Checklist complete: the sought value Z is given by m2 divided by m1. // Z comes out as 0.96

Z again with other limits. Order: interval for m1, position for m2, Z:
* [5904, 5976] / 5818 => 0.98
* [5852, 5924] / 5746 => 1.11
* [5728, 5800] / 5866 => 0.98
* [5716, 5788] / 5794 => 0.99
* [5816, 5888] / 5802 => 1.06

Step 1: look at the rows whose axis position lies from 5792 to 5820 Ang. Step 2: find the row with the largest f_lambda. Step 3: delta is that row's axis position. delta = 5810 Ang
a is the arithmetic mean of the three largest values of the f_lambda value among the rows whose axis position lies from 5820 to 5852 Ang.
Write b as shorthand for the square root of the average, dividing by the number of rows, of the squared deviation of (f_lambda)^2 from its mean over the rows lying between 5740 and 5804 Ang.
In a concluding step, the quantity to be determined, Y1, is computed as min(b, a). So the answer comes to 5.5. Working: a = 7.9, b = 5.5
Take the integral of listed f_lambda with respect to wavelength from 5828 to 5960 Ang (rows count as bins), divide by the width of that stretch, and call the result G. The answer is 7.47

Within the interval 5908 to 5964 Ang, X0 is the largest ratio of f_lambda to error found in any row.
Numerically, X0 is 28.8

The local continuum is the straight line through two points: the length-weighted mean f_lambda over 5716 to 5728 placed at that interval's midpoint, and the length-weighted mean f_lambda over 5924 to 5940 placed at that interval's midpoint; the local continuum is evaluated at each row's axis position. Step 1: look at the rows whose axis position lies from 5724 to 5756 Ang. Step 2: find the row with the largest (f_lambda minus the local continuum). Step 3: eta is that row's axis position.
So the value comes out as 5750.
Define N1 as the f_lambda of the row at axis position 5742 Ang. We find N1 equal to 8.5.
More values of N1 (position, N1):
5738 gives 8.29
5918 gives 7.52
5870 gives 7.93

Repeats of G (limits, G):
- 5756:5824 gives 7.67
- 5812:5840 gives 7.51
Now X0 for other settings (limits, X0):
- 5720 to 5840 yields 28.4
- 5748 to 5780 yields 28.0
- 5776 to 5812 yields 28.1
